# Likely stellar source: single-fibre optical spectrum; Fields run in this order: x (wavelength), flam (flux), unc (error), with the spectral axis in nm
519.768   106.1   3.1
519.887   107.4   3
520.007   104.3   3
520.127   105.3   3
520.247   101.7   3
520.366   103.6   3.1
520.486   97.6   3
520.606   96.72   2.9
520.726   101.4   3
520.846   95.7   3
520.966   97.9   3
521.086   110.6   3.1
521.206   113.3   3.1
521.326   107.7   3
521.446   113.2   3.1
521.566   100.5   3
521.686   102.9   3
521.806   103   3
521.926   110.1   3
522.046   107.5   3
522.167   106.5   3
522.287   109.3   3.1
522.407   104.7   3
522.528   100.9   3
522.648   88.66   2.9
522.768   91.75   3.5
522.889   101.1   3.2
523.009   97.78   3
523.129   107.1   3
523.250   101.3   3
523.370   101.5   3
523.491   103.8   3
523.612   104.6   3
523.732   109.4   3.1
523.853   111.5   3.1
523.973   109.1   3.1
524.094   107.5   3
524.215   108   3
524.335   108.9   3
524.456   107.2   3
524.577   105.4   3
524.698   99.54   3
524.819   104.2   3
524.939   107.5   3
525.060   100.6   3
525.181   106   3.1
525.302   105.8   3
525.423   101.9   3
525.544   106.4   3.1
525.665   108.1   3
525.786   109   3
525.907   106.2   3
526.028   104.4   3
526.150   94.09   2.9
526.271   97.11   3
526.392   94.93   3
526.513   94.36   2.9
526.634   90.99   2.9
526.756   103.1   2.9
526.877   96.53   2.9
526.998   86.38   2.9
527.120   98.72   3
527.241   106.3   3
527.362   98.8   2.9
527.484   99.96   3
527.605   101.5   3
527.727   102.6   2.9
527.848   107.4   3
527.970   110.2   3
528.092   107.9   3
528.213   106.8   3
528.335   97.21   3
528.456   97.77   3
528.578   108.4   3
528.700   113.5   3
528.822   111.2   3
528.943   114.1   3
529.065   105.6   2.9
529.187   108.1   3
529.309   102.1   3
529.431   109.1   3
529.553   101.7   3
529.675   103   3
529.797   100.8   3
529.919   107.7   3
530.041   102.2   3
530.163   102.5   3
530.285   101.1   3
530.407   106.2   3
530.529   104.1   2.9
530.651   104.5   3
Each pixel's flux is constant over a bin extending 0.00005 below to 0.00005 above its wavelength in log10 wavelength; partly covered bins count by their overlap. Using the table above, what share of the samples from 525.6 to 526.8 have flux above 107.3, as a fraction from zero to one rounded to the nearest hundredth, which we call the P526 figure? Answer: 0.20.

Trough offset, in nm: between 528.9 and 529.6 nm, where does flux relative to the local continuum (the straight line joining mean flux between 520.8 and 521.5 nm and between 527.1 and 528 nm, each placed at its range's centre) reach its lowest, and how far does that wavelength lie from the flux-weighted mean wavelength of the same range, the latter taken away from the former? 0.31 nm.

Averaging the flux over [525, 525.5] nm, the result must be 104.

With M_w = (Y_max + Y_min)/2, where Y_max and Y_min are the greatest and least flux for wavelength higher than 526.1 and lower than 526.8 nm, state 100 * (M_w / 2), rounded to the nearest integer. 4852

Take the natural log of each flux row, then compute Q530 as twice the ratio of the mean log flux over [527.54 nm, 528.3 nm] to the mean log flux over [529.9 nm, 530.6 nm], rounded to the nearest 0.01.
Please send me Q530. 2.01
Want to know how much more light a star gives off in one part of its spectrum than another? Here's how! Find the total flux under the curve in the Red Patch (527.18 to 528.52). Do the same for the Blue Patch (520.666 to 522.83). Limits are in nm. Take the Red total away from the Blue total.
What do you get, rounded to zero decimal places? 86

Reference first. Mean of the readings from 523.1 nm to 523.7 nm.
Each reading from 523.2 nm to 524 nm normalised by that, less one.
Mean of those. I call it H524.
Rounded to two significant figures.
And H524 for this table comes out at 0.021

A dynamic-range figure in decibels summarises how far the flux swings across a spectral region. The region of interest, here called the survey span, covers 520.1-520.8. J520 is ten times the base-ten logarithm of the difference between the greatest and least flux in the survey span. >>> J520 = 9.3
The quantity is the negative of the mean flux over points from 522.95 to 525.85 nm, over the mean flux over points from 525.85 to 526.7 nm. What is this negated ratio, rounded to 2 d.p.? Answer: -1.08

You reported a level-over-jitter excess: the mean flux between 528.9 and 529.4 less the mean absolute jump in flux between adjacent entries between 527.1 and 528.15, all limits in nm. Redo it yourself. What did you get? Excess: 104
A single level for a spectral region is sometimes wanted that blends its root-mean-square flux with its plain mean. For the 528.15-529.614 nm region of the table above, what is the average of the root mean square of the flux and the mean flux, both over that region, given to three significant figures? 106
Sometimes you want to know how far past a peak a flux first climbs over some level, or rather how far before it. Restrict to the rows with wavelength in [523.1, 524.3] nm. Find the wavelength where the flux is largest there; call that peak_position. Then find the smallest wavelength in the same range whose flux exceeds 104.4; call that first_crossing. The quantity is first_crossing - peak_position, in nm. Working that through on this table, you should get -0.72 nm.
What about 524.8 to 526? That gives -0.85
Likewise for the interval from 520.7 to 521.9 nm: -0.12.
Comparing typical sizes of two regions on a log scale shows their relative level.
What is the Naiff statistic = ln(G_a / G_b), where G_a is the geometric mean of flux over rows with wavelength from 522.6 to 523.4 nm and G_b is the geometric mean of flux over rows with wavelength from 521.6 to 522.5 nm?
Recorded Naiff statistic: -0.08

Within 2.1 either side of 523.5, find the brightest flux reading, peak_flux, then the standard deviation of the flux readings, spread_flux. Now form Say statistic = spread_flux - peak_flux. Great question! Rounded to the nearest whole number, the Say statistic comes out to -108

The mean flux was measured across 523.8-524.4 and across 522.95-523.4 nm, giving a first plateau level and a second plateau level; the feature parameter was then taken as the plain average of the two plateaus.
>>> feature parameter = 105.5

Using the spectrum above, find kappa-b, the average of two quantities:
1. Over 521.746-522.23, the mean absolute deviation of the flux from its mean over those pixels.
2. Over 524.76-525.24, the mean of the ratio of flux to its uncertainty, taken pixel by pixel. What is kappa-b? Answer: 18.3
